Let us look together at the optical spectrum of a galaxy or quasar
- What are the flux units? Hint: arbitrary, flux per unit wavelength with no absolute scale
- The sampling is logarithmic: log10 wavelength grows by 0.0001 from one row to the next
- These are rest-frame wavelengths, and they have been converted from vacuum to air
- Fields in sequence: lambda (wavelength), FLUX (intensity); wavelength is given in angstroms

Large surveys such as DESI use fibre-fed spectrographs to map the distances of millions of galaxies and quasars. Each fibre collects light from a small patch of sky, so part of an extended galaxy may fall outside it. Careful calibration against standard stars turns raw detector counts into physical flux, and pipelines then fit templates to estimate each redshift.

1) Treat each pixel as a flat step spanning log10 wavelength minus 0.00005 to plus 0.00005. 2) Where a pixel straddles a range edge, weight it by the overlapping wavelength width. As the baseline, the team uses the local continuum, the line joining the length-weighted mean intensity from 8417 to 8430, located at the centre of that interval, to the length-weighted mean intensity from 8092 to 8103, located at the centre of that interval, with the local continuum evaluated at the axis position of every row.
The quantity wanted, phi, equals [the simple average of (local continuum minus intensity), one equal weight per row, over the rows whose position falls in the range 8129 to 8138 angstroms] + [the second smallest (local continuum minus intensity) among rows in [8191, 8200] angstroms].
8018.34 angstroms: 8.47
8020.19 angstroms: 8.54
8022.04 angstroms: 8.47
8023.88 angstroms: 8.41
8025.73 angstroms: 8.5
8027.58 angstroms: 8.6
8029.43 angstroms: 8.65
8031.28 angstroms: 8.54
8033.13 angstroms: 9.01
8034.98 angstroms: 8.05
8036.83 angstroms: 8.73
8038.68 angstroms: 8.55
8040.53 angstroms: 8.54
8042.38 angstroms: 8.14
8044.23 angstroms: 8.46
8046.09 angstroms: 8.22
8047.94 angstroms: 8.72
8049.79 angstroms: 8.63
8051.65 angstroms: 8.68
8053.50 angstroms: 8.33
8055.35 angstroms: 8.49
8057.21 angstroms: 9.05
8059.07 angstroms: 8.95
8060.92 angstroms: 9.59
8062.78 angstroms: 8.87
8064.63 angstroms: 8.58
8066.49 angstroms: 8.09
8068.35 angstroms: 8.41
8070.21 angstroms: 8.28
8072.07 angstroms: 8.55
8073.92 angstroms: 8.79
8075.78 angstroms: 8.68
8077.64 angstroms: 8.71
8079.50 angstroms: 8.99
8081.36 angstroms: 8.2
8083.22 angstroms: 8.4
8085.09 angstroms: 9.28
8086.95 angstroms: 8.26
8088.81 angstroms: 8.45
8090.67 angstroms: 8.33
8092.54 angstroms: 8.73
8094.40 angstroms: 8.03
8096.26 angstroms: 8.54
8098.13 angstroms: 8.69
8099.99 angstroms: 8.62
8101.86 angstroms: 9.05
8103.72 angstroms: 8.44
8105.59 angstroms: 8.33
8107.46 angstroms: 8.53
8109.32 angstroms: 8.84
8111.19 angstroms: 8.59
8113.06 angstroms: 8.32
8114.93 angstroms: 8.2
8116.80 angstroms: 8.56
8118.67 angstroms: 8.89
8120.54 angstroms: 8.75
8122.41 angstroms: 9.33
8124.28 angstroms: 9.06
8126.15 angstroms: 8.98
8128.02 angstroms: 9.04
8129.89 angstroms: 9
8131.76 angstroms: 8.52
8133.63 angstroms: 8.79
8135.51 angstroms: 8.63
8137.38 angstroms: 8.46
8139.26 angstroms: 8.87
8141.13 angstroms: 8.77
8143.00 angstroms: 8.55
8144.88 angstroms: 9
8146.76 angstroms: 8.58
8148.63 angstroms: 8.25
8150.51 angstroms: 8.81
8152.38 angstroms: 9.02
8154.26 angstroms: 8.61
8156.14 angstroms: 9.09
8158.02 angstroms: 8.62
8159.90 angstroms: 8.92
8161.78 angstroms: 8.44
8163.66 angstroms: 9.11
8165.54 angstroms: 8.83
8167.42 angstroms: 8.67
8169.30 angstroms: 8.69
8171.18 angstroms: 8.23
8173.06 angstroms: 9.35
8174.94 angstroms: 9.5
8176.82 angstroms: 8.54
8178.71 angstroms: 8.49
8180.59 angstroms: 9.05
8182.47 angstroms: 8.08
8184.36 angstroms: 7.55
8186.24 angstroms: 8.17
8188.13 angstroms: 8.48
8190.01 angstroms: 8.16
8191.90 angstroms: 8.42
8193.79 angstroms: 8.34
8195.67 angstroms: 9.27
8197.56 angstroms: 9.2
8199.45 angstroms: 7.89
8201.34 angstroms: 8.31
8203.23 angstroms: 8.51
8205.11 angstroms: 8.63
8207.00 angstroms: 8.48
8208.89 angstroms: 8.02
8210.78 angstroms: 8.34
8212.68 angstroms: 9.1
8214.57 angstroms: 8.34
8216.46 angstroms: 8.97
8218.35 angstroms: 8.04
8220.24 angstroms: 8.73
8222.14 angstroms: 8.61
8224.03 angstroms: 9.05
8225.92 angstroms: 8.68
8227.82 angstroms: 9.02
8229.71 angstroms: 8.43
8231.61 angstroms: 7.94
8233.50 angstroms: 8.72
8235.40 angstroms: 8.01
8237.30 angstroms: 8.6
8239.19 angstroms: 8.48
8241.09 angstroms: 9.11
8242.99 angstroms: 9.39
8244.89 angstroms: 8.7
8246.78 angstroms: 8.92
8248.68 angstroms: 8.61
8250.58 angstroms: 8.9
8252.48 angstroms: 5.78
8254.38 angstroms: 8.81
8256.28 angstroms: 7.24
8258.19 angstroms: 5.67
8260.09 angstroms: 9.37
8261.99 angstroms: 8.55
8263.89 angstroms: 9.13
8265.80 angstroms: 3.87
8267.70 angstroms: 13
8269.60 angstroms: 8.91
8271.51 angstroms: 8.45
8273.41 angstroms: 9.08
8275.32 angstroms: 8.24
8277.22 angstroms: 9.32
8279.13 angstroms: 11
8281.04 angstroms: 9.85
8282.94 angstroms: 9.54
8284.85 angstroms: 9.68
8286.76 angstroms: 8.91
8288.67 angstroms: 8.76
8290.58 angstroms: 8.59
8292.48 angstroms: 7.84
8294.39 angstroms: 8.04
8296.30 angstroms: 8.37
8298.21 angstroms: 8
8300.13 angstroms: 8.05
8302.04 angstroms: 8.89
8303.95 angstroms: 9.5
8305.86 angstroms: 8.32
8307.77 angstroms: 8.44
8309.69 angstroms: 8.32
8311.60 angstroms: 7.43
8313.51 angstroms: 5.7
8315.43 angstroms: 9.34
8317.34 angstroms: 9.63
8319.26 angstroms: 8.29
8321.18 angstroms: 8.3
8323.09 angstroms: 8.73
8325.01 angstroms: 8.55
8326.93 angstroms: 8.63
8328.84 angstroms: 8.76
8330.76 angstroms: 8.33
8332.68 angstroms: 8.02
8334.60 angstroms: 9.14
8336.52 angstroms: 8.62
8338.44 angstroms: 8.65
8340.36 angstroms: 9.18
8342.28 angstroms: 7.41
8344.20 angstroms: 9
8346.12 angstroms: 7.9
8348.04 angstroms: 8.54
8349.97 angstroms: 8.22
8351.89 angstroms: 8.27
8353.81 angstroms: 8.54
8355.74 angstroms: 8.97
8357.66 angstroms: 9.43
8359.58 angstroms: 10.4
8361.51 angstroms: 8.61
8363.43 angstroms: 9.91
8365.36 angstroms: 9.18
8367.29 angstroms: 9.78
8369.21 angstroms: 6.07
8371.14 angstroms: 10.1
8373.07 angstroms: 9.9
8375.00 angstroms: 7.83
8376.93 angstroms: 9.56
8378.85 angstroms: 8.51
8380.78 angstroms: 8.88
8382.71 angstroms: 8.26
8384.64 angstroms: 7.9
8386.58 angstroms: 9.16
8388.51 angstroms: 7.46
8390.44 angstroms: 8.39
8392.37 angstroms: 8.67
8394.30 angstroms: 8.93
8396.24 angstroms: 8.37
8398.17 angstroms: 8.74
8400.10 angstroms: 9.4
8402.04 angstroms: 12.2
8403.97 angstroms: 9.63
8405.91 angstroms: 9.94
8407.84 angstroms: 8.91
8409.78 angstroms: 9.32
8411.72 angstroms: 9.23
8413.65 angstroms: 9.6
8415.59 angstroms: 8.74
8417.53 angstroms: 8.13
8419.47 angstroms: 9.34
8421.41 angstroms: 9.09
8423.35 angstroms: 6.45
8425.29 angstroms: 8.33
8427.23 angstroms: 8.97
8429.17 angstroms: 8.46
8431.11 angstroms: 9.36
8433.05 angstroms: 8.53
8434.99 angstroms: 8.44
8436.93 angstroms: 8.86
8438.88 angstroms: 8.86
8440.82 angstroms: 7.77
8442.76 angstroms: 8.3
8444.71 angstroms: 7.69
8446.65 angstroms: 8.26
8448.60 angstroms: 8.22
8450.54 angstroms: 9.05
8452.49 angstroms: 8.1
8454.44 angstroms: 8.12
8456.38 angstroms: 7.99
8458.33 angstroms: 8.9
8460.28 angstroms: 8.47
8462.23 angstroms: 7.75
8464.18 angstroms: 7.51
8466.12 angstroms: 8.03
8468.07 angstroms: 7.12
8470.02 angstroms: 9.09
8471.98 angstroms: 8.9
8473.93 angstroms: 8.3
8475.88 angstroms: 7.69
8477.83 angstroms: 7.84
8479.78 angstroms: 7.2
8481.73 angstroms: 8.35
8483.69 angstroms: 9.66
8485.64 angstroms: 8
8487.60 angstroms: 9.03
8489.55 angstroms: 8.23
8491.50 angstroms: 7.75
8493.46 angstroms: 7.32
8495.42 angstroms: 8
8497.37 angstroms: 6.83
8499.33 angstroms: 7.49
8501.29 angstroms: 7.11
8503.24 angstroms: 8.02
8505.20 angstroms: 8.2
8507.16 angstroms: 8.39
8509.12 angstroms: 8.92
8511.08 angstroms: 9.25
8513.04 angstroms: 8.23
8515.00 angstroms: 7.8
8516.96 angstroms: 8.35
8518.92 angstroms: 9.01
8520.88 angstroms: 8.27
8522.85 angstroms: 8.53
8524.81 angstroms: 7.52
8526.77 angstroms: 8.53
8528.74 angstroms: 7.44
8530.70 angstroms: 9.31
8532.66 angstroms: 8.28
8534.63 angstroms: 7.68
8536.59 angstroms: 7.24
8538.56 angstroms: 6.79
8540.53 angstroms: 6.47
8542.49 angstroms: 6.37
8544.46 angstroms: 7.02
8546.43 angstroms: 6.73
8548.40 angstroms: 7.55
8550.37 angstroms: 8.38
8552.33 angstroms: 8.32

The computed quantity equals -0.7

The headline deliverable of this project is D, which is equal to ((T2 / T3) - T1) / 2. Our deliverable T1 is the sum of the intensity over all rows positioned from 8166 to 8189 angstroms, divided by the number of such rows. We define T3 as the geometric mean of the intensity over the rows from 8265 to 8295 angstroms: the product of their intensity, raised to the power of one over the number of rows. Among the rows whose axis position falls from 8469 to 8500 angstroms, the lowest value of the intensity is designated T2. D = -3.89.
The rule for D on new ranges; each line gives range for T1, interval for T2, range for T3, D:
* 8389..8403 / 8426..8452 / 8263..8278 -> -4.16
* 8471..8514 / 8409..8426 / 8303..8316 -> -3.66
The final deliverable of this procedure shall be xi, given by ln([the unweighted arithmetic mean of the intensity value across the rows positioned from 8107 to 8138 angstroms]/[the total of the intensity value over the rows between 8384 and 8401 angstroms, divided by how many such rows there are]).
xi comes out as 0.020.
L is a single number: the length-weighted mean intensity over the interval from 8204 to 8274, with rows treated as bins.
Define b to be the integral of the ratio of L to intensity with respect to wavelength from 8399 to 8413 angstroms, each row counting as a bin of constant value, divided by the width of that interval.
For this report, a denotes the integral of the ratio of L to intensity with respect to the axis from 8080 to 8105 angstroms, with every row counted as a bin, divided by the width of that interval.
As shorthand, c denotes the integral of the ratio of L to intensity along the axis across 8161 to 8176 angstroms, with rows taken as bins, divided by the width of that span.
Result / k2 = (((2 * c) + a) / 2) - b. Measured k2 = 0.58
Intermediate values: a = 0.99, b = 0.87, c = 0.96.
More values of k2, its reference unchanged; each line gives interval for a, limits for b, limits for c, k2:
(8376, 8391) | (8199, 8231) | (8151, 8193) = 0.49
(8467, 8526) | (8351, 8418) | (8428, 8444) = 0.56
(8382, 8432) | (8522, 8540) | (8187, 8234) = 0.39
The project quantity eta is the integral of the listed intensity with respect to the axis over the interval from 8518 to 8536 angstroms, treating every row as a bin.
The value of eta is 149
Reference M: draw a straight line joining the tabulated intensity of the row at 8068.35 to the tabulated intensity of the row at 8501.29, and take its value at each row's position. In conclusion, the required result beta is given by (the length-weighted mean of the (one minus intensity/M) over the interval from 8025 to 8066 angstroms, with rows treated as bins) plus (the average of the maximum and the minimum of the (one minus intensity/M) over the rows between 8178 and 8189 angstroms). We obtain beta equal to -0.05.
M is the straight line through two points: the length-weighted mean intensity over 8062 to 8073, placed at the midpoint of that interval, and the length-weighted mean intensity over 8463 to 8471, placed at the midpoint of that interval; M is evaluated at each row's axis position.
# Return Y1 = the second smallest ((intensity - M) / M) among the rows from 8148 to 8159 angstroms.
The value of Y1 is 0.031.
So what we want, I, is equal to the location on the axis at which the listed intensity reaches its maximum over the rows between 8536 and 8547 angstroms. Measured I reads 8536.59 angstroms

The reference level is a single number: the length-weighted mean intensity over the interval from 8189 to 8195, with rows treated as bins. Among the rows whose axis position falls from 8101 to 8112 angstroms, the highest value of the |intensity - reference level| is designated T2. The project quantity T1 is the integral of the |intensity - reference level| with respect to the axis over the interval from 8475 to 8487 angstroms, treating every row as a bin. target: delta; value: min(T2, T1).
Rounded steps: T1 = 8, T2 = 0.7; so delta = 0.7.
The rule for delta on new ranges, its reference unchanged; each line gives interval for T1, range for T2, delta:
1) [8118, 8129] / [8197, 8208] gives 0.8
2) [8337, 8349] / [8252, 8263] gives 2.7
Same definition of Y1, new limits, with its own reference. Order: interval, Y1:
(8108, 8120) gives -0.010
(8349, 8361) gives 0.023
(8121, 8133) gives 0.071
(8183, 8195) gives -0.017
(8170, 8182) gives 0.021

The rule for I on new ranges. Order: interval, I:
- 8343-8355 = 8344.20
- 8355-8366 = 8359.58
